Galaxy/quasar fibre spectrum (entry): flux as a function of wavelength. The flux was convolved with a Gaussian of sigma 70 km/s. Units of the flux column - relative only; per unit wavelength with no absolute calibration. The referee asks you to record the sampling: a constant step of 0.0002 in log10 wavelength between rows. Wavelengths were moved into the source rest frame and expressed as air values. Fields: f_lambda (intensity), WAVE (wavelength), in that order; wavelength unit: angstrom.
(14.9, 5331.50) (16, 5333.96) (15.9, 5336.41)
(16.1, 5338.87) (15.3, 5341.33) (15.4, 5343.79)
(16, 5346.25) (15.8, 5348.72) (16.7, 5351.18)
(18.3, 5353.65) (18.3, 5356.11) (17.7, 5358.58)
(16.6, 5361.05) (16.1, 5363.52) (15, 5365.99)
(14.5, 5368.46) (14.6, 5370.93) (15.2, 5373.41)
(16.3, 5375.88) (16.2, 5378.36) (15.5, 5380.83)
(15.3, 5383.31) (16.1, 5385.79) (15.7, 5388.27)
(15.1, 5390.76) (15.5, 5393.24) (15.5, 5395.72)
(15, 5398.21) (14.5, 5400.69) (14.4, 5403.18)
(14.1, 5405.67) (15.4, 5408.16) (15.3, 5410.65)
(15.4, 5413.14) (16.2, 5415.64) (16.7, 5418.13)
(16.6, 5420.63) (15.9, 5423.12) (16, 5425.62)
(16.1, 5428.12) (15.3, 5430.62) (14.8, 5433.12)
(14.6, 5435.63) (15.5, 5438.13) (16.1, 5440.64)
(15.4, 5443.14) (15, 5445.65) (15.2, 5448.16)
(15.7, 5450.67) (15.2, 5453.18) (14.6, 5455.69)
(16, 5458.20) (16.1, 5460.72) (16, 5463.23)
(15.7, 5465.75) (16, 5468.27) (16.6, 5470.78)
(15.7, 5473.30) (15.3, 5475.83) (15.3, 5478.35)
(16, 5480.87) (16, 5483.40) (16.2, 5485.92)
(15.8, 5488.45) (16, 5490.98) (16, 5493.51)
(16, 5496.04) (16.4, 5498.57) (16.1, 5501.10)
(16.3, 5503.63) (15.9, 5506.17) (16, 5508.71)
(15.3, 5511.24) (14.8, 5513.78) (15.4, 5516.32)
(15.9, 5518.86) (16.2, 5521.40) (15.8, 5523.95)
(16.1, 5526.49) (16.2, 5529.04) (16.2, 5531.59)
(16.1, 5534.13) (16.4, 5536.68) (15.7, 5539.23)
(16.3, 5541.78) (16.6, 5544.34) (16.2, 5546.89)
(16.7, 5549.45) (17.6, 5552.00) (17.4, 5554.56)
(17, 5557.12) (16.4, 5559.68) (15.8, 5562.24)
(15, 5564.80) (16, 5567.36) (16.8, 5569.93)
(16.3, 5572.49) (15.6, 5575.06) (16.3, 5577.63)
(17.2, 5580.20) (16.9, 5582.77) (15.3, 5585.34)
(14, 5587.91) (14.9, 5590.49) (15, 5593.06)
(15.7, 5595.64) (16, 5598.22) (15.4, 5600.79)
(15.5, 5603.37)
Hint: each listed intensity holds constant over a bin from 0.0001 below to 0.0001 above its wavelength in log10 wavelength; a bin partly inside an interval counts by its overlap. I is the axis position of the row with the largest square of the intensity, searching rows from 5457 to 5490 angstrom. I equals 5470.78 angstrom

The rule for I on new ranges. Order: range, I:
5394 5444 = 5418.13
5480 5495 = 5485.92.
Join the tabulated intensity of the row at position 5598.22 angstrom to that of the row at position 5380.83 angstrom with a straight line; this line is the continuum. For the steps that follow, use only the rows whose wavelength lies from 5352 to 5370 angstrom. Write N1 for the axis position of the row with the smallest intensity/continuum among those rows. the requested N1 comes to 5368.46 angstrom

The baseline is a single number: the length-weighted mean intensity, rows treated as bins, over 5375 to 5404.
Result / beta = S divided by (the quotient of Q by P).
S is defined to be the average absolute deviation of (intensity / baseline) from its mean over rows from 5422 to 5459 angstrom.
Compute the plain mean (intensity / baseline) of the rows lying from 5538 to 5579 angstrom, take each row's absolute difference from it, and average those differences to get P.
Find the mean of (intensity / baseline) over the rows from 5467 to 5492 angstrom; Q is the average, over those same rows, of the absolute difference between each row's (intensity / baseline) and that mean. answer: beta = 0.049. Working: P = 0.0325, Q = 0.019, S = 0.029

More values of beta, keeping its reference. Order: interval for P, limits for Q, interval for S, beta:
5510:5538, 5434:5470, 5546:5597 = 0.044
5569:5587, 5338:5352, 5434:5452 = 0.033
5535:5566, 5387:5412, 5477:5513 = 0.017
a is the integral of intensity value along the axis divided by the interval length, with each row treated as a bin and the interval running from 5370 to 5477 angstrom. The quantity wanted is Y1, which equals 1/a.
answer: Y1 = 0.0644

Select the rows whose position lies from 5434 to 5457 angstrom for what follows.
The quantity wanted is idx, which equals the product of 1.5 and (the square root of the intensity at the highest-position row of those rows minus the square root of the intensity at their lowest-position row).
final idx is 0.000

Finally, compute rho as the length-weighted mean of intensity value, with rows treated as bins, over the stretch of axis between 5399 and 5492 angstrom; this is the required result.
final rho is 15.6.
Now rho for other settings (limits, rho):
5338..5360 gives 16.6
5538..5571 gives 16.4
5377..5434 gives 15.5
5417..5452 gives 15.6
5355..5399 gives 15.8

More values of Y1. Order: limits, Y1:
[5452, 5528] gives 0.0632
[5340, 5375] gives 0.0621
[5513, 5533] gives 0.0631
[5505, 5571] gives 0.0619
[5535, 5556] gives 0.0602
